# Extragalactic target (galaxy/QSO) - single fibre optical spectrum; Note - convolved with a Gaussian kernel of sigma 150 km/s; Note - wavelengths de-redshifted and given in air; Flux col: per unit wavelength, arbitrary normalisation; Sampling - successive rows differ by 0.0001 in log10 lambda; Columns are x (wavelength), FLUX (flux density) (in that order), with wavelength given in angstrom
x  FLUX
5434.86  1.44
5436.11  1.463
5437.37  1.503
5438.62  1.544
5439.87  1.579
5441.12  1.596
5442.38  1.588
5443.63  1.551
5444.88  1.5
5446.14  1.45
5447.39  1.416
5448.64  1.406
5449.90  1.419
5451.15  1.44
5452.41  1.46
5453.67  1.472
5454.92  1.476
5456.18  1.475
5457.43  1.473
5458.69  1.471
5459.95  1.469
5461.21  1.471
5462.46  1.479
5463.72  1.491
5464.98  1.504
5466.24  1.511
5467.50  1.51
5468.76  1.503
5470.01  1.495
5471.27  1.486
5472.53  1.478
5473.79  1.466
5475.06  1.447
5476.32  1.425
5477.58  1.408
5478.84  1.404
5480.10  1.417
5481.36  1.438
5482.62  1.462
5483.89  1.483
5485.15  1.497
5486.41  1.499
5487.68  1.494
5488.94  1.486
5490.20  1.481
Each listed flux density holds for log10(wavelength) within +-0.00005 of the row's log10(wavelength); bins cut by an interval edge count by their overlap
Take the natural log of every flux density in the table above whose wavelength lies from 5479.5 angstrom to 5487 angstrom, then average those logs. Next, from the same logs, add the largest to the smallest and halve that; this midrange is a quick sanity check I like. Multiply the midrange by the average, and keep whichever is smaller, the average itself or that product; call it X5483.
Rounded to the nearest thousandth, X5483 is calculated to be 0.144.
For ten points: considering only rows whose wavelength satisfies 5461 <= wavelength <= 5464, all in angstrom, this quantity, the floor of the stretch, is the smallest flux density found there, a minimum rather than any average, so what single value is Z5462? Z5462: 1.471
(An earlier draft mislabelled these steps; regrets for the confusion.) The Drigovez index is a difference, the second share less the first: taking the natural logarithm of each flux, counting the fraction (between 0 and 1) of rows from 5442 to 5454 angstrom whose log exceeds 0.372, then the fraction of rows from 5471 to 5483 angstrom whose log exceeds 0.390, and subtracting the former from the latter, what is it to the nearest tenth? -0.3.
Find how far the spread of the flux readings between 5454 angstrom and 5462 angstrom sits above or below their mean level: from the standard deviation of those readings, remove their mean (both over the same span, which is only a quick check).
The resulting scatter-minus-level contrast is -1.47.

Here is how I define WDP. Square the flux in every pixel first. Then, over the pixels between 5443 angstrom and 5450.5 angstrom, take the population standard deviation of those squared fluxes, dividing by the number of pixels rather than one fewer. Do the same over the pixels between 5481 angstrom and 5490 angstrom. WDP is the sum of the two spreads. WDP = 0.22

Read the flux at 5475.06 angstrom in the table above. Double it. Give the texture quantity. 2.894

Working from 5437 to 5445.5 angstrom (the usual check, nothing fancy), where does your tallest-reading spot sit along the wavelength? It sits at 5441.12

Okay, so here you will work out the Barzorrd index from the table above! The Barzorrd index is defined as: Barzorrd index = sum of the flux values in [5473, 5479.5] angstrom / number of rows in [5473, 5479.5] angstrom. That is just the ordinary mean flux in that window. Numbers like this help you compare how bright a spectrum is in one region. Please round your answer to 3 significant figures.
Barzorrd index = 1.43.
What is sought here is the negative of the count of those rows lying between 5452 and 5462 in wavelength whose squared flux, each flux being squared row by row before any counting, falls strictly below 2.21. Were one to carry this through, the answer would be -8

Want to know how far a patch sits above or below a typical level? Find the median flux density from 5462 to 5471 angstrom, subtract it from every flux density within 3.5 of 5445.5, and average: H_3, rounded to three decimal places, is -0.018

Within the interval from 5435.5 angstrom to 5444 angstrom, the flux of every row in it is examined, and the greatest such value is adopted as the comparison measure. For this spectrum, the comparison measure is 1.596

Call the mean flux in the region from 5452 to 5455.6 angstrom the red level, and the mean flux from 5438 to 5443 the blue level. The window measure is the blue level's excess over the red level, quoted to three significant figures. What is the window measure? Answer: 0.107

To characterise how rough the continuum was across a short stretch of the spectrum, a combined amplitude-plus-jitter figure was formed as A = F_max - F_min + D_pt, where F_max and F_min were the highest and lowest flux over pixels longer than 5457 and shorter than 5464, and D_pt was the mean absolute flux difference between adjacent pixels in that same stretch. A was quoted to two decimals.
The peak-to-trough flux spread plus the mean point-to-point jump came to 0.03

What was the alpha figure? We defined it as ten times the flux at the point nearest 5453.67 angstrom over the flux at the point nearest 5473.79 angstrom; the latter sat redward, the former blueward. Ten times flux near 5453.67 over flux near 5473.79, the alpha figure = 10.0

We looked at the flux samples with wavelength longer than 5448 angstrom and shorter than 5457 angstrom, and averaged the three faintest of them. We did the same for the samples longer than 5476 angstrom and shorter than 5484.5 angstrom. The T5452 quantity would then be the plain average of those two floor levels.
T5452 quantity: 1.42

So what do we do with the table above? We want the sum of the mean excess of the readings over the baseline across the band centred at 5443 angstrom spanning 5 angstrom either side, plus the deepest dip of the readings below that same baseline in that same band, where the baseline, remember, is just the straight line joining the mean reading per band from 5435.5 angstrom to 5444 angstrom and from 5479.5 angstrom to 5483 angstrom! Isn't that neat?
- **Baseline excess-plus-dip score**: 0.101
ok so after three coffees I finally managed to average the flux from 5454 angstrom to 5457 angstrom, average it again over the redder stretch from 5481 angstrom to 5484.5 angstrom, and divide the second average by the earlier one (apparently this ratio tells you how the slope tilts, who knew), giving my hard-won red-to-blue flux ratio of 0.99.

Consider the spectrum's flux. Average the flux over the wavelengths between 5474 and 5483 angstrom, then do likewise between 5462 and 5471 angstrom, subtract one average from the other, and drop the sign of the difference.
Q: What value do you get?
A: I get 0.070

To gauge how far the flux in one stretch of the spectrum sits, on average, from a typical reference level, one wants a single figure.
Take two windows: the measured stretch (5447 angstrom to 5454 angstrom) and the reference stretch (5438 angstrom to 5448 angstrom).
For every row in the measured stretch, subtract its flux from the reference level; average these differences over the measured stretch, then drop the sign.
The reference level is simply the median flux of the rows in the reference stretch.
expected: 0.11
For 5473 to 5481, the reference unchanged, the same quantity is 0.12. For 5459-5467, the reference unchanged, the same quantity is 0.06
